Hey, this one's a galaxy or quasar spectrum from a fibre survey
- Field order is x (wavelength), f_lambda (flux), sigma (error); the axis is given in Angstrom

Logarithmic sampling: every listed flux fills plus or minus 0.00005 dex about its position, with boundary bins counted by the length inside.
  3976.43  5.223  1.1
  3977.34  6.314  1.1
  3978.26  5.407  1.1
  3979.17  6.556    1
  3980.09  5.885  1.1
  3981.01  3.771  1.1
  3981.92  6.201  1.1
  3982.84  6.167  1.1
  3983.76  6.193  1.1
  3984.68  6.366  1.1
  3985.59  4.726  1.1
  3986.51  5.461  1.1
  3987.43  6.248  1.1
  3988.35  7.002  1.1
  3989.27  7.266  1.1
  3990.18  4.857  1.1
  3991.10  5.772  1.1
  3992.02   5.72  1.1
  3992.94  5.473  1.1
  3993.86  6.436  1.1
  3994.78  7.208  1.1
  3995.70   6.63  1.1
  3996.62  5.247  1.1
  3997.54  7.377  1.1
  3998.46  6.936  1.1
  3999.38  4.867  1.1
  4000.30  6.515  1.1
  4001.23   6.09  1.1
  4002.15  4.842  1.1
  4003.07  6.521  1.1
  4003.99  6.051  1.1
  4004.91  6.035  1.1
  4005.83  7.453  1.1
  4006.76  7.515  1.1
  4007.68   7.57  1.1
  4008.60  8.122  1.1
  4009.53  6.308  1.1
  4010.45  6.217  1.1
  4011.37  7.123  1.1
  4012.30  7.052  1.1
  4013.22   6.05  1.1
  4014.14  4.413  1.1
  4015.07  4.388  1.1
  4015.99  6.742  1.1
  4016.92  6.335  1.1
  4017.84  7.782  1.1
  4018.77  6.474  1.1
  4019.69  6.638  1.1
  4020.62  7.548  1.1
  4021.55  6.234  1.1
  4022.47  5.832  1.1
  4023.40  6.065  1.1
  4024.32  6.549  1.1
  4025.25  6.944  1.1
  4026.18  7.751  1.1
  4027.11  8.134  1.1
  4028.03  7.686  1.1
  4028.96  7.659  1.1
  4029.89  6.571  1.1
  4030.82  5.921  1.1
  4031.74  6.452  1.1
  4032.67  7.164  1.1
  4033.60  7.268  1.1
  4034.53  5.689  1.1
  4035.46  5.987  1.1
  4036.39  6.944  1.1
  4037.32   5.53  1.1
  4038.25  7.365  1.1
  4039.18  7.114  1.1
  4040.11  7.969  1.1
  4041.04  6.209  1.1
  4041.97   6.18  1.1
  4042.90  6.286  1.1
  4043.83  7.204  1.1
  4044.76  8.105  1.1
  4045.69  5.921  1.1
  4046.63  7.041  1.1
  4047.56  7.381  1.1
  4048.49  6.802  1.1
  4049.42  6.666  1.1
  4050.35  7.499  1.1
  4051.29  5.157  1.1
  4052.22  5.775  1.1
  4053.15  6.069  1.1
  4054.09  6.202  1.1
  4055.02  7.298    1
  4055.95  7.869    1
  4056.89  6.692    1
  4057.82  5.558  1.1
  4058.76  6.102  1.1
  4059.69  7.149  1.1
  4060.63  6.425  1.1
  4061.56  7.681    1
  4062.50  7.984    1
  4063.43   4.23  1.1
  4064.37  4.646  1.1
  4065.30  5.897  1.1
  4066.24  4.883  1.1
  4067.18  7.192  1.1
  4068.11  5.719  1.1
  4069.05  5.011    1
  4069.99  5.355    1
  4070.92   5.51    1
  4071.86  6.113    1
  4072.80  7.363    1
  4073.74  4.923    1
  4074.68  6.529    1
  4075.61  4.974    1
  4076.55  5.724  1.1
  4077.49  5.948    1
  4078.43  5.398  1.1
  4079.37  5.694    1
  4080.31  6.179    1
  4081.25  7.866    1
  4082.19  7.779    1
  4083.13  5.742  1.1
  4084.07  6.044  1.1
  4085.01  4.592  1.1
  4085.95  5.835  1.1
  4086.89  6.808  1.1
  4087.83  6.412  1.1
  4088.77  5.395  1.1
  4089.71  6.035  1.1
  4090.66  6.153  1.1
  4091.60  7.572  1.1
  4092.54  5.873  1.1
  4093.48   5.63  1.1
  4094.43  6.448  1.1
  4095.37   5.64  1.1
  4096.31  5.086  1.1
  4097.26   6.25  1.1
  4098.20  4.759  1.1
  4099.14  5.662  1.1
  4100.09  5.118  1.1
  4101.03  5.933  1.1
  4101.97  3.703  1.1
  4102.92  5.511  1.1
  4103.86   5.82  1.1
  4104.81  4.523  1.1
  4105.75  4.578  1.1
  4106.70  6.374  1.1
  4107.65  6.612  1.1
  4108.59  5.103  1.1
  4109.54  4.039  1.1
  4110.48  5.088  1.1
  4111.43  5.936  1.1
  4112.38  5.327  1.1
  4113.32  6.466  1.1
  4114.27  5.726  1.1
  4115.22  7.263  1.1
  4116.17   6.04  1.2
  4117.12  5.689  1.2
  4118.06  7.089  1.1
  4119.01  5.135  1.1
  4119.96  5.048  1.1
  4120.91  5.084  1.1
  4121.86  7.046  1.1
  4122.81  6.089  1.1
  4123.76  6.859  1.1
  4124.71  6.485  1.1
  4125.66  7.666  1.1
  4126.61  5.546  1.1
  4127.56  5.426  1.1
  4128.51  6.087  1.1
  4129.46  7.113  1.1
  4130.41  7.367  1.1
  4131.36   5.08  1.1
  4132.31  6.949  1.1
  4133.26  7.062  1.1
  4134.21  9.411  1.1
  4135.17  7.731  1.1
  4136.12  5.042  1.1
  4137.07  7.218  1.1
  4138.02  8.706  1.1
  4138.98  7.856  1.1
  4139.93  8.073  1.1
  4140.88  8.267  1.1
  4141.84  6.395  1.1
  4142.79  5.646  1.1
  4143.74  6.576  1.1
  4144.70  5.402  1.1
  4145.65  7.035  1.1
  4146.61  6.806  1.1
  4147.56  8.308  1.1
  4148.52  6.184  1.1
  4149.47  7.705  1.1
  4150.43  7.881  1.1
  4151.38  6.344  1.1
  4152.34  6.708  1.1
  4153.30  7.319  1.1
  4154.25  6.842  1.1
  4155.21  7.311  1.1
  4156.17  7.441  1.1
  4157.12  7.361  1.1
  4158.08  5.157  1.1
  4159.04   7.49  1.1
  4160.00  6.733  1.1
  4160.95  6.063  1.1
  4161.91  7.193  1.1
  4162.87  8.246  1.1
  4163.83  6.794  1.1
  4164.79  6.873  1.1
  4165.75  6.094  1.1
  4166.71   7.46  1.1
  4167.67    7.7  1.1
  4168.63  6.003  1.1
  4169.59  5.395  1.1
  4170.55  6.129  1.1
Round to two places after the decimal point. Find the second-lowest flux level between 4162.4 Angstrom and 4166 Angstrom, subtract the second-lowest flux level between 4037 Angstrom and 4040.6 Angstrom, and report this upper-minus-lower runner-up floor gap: -0.32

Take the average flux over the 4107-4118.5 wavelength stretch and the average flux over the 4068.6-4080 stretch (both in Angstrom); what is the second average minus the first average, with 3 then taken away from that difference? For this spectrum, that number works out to -3.15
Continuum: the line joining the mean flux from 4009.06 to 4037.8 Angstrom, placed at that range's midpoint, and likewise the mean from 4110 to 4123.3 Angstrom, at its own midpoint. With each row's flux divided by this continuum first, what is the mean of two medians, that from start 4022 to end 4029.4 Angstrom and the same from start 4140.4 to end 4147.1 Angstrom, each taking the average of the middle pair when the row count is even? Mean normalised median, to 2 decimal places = 1.13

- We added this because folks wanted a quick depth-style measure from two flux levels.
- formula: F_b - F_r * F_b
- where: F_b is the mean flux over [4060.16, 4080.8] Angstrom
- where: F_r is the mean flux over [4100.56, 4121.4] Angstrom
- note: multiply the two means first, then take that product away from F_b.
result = -27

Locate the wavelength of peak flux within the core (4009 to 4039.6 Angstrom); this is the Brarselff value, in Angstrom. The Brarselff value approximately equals 4027.11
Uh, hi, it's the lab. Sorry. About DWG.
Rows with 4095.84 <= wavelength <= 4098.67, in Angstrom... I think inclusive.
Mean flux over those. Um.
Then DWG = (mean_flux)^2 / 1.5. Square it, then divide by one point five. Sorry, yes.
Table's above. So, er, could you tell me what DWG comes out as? 19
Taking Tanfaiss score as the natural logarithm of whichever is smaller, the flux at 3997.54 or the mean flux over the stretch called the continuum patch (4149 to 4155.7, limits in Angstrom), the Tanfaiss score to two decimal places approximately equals 1.97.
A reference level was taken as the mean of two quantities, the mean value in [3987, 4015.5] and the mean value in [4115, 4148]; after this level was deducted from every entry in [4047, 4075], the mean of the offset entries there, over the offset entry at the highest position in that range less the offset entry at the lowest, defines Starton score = 0.3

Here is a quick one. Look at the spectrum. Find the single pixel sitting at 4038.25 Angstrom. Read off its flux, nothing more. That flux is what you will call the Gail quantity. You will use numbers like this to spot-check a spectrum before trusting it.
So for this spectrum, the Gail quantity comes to 7.365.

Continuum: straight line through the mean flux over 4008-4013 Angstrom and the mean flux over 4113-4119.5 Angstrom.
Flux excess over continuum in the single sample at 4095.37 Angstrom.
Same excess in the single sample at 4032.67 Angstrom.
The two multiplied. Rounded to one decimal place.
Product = -0.3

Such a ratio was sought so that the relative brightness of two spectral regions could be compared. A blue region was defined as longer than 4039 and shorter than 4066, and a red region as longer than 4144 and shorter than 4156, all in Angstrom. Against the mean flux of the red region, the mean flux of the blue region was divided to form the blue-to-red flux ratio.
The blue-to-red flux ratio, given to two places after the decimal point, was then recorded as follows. 0.94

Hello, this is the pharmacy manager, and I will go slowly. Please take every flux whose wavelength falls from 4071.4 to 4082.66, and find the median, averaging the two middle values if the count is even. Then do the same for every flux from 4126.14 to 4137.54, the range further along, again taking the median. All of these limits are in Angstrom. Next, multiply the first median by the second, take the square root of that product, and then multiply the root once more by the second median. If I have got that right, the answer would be 46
